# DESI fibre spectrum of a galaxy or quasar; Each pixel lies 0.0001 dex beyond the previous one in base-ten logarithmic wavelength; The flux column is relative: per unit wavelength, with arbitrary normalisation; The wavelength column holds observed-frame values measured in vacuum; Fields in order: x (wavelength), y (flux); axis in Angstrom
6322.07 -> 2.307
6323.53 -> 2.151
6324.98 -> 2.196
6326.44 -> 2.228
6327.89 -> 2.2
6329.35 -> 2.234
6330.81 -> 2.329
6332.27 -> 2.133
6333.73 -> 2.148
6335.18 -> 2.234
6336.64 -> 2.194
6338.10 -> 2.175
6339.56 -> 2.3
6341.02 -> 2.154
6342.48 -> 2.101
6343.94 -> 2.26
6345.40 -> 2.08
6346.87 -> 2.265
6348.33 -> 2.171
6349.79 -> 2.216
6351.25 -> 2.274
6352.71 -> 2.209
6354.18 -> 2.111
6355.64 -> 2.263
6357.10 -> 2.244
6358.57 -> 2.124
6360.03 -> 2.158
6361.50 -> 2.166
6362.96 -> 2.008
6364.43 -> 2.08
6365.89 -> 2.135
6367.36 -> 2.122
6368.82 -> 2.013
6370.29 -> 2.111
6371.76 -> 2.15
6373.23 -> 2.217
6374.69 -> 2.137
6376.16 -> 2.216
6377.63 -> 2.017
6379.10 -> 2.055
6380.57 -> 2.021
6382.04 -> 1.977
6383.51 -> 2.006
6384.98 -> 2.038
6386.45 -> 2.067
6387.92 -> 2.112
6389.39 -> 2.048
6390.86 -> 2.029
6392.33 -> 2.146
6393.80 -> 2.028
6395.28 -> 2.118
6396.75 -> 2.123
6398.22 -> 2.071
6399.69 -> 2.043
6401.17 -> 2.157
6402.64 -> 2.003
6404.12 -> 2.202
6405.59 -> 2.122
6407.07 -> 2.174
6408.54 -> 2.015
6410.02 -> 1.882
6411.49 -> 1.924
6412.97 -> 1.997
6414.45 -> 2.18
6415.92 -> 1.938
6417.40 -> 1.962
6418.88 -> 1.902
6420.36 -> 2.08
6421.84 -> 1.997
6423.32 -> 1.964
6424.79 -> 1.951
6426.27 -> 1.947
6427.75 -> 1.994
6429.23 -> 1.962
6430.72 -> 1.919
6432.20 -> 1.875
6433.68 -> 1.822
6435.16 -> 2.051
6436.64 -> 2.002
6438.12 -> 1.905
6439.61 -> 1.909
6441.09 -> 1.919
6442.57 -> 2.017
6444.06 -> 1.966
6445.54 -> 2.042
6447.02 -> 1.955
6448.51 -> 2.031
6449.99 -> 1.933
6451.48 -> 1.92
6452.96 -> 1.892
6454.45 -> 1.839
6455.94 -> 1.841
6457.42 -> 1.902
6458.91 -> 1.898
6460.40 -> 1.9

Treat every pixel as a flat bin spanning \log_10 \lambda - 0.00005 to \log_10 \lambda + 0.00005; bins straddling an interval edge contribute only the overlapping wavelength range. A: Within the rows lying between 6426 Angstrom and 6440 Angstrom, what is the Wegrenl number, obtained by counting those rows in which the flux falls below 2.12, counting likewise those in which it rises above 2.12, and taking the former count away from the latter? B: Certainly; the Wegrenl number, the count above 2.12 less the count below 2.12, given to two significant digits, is -10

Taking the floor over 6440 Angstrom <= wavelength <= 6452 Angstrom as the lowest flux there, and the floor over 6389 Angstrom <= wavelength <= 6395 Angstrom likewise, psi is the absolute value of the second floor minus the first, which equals 0.11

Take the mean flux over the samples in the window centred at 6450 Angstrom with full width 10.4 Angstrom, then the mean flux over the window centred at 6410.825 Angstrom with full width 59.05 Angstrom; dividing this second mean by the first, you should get 1.04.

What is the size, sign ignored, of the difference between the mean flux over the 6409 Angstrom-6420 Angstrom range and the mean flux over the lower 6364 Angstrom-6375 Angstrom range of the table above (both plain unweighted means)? 0.15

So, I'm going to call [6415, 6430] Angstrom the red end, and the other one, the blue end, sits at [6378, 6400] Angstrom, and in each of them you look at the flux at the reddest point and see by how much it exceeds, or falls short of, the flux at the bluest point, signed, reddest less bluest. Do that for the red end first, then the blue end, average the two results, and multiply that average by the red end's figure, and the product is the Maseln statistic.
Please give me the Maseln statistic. 0.0001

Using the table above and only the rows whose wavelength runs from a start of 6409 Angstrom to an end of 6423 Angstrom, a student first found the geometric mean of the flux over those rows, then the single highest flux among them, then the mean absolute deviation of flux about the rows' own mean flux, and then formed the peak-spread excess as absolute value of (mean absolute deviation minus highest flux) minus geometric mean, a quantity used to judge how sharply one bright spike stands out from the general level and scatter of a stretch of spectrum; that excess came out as 0.13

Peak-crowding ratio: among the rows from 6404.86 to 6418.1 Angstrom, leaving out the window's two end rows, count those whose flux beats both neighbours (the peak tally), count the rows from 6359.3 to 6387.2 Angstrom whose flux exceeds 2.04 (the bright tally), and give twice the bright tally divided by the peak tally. 12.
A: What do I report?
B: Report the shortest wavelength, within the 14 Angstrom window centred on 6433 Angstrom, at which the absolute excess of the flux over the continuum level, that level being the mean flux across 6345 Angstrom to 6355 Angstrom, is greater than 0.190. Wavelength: 6426.27 Angstrom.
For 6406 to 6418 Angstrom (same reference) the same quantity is 6410.02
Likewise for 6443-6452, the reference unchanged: 6444.06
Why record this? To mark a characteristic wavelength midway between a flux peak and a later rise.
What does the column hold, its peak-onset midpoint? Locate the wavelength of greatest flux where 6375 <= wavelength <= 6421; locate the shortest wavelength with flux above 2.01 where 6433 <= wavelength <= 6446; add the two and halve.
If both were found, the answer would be 6405.7 Angstrom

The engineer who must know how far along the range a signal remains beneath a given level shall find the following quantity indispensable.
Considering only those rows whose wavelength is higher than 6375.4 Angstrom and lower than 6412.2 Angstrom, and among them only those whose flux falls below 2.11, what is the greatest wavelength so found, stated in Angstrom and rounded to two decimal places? 6411.49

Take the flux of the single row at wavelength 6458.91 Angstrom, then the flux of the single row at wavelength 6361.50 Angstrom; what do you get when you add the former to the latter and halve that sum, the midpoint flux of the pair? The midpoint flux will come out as 2.03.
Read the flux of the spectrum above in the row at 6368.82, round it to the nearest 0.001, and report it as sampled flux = 2.013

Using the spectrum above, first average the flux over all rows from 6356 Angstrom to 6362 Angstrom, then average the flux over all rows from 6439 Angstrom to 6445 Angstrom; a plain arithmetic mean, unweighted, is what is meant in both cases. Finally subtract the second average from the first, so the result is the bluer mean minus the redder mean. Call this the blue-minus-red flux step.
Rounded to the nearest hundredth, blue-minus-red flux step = 0.22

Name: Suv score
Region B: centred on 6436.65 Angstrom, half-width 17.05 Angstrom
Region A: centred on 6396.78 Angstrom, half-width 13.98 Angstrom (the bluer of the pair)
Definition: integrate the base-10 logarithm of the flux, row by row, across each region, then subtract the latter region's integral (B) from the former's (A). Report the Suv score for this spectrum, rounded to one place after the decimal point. -1.1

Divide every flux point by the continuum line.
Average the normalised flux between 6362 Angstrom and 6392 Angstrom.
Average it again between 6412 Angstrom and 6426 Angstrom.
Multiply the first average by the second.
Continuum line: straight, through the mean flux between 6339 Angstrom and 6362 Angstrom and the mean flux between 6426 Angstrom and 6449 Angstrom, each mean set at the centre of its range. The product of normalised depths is 0.97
